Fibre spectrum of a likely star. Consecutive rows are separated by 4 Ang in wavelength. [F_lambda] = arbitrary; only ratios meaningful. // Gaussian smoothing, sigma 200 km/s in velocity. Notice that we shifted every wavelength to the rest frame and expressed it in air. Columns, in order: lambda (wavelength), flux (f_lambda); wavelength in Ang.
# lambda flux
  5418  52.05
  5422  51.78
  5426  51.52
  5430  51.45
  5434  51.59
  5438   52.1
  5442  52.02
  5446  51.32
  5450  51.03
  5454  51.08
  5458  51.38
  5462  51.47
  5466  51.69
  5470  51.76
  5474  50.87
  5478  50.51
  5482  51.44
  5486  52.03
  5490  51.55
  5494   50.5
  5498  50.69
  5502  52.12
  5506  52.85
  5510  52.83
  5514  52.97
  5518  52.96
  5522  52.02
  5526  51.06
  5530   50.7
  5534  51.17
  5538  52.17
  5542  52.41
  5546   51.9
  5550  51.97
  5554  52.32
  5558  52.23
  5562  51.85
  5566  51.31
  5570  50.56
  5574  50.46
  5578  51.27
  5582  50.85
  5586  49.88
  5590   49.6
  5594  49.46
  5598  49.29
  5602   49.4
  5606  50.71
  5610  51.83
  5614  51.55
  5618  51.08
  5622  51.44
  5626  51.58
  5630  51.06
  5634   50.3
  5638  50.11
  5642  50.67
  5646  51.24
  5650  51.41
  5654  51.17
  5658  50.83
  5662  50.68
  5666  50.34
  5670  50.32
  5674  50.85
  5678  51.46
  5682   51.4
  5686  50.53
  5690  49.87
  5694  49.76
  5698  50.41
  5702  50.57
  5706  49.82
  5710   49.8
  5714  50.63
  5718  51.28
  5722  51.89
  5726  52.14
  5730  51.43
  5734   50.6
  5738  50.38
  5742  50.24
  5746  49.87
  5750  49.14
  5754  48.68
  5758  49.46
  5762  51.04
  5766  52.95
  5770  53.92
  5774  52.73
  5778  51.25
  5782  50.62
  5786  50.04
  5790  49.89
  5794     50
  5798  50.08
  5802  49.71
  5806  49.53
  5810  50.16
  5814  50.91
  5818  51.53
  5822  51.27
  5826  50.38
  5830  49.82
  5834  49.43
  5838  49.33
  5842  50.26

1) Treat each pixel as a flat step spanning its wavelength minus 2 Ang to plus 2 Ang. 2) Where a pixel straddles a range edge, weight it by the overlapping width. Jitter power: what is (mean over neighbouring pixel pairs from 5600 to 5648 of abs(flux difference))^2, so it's 0.33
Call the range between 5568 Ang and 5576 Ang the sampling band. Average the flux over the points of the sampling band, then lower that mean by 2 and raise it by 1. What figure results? 49.5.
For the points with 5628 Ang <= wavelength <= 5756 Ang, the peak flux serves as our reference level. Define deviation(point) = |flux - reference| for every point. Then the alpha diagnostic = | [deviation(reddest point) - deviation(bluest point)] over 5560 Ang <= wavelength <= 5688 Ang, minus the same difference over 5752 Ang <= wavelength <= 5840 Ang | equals 2.0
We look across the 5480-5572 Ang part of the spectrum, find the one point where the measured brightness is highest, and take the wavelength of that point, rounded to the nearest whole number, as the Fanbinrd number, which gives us 5514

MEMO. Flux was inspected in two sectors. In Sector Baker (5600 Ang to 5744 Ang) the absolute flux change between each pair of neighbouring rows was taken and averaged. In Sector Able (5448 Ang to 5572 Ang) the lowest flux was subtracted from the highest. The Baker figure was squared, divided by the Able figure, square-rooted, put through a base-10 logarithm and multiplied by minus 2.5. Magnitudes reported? 1.3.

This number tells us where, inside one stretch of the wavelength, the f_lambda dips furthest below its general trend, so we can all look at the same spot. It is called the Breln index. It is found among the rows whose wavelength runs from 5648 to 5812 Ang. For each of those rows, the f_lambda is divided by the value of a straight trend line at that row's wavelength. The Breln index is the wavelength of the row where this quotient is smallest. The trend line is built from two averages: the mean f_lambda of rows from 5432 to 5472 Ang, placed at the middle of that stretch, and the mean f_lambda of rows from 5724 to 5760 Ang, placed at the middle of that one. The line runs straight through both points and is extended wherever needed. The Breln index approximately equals 5754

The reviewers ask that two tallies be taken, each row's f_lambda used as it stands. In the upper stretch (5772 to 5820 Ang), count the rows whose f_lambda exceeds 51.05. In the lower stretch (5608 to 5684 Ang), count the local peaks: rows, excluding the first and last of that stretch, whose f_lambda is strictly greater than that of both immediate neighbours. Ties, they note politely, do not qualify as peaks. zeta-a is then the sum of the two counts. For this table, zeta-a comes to 6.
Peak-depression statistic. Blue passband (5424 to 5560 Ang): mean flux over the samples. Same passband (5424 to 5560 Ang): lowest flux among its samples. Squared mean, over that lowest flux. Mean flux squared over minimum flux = 52.9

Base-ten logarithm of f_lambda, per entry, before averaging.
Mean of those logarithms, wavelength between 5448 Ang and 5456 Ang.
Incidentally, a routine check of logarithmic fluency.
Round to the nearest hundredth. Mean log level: 1.71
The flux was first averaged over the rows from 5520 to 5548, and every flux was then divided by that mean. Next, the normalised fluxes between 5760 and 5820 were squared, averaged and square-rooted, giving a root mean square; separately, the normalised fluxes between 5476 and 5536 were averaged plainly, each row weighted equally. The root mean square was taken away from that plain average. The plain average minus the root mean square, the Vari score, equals 0.014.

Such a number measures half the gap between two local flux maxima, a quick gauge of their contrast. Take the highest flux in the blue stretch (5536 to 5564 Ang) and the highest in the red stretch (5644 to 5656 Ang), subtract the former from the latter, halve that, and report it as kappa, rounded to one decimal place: -0.5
